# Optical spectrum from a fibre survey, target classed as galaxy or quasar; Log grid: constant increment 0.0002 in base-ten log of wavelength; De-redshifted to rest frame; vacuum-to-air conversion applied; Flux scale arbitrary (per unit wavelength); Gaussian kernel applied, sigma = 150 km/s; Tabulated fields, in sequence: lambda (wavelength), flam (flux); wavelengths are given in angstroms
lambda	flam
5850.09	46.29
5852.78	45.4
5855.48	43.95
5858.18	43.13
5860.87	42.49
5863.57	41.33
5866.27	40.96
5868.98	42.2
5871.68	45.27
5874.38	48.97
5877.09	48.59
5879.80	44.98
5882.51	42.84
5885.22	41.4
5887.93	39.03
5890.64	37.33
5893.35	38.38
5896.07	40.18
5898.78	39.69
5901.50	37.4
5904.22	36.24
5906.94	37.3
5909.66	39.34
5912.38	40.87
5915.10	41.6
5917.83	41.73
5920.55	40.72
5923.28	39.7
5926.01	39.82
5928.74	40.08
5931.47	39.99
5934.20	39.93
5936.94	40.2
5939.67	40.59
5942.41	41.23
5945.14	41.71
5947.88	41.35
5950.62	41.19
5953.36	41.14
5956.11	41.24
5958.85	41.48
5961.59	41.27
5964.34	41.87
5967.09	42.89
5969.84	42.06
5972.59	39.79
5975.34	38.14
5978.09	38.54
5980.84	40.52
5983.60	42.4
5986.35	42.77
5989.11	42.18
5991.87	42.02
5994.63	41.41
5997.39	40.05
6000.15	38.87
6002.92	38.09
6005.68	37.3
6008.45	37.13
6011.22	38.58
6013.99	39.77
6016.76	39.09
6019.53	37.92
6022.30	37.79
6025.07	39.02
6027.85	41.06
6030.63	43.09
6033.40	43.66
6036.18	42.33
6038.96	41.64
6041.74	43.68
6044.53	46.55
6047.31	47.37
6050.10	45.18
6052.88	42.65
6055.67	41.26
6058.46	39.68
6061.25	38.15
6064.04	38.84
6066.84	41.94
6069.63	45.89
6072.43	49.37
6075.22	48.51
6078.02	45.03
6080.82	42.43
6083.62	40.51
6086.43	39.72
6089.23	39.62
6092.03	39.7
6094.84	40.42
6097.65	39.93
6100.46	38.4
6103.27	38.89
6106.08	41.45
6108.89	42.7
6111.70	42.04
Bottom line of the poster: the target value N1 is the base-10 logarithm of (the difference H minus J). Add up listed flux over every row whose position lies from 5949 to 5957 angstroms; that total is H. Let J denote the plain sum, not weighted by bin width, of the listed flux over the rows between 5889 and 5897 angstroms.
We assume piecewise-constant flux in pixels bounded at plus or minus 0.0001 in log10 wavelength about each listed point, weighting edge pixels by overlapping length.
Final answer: 0.9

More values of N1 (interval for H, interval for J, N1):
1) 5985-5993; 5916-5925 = 0.7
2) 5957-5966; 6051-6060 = 0.0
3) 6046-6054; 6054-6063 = 1.2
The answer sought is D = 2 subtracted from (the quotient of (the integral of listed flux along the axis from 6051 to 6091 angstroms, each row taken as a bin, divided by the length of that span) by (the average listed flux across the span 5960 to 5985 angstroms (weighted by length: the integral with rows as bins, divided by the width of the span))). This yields -0.96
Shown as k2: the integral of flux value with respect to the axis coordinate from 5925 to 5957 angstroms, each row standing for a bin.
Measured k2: 1302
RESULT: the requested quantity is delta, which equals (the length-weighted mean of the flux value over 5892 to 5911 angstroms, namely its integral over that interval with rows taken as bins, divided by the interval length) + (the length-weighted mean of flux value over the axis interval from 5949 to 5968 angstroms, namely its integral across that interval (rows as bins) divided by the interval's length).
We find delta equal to 79.9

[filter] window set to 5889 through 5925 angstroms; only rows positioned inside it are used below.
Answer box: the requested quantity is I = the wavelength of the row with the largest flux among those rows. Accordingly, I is 5917.83 angstroms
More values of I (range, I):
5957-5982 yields 5967.09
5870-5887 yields 5874.38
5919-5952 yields 5945.14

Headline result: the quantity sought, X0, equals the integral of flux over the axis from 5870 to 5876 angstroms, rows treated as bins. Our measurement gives 282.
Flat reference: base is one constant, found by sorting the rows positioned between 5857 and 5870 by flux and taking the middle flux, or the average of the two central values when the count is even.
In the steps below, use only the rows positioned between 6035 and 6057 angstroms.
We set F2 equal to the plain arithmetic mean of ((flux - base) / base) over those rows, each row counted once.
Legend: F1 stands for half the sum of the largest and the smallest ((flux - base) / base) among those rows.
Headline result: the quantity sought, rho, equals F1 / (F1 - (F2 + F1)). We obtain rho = -1.30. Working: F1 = 0.050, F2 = 0.04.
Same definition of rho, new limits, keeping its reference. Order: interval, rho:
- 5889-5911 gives -1.01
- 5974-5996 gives -1.45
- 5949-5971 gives -0.33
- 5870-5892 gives -0.70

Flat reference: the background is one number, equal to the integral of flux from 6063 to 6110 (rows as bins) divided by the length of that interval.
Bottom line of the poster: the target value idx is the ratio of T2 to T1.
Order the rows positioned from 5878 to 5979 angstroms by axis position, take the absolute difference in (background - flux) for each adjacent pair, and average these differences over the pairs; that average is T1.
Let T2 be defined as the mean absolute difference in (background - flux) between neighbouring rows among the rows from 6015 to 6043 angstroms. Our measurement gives 1.40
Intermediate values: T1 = 0.9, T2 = 1.2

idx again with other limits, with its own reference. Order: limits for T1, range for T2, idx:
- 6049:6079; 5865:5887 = 0.99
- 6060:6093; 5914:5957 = 0.18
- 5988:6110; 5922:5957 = 0.18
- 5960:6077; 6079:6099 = 0.50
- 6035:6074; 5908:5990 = 0.32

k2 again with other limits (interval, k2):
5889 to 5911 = 841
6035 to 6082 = 2048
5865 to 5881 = 723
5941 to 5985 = 1806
